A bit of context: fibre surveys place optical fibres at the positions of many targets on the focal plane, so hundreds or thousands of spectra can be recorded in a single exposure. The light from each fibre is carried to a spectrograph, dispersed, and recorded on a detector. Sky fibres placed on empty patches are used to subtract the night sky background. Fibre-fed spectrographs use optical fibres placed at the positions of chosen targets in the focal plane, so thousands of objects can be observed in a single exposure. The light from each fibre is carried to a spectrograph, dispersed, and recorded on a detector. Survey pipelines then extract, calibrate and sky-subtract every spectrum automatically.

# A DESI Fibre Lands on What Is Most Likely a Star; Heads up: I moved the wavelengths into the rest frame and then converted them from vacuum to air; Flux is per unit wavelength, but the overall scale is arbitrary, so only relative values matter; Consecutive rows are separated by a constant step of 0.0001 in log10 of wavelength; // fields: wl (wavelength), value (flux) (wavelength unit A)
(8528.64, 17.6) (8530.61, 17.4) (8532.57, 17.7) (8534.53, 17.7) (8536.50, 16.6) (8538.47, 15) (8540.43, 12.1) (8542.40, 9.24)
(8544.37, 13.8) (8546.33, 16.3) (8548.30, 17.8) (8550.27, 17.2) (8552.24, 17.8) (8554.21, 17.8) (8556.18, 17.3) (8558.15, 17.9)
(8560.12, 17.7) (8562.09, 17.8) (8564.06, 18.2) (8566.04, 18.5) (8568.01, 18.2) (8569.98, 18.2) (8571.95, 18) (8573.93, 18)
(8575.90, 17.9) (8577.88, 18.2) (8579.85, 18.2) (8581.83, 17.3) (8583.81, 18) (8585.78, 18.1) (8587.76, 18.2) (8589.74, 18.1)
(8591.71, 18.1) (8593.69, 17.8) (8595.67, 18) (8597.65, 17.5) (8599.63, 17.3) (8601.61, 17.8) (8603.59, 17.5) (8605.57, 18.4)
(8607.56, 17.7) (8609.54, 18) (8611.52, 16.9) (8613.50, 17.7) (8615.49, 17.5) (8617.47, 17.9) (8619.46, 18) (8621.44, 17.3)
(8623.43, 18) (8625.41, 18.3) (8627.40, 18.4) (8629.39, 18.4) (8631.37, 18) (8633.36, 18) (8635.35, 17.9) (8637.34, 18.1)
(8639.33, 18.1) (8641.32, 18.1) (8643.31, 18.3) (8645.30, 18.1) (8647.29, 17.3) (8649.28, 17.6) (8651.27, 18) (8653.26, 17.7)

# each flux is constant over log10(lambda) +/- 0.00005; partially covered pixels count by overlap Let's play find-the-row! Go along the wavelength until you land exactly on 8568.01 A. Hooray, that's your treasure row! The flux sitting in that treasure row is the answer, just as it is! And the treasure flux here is 18.2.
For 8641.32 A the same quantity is 18.1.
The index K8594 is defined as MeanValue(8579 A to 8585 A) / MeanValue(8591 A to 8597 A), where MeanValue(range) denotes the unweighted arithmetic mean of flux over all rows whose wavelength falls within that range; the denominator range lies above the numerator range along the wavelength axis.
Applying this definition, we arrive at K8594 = 0.99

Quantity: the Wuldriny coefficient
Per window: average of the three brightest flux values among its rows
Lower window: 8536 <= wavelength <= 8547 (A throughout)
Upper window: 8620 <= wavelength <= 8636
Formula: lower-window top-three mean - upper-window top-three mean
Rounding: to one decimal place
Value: -2.4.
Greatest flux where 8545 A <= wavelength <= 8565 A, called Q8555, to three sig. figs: 18.2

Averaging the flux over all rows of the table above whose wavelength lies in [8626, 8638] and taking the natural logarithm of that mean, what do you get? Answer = 2.90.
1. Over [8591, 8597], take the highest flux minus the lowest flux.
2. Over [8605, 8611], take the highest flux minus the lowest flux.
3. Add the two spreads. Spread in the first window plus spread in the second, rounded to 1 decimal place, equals 1.0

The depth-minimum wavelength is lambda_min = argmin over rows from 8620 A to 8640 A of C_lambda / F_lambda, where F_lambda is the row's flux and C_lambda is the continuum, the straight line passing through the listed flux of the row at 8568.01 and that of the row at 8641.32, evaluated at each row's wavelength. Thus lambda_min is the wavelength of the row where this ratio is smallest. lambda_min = 8629.39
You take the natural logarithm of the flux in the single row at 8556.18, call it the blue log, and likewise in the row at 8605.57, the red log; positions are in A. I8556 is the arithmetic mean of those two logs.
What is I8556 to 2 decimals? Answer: 2.88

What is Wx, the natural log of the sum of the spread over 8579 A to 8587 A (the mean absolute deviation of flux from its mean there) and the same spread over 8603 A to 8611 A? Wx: -0.5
